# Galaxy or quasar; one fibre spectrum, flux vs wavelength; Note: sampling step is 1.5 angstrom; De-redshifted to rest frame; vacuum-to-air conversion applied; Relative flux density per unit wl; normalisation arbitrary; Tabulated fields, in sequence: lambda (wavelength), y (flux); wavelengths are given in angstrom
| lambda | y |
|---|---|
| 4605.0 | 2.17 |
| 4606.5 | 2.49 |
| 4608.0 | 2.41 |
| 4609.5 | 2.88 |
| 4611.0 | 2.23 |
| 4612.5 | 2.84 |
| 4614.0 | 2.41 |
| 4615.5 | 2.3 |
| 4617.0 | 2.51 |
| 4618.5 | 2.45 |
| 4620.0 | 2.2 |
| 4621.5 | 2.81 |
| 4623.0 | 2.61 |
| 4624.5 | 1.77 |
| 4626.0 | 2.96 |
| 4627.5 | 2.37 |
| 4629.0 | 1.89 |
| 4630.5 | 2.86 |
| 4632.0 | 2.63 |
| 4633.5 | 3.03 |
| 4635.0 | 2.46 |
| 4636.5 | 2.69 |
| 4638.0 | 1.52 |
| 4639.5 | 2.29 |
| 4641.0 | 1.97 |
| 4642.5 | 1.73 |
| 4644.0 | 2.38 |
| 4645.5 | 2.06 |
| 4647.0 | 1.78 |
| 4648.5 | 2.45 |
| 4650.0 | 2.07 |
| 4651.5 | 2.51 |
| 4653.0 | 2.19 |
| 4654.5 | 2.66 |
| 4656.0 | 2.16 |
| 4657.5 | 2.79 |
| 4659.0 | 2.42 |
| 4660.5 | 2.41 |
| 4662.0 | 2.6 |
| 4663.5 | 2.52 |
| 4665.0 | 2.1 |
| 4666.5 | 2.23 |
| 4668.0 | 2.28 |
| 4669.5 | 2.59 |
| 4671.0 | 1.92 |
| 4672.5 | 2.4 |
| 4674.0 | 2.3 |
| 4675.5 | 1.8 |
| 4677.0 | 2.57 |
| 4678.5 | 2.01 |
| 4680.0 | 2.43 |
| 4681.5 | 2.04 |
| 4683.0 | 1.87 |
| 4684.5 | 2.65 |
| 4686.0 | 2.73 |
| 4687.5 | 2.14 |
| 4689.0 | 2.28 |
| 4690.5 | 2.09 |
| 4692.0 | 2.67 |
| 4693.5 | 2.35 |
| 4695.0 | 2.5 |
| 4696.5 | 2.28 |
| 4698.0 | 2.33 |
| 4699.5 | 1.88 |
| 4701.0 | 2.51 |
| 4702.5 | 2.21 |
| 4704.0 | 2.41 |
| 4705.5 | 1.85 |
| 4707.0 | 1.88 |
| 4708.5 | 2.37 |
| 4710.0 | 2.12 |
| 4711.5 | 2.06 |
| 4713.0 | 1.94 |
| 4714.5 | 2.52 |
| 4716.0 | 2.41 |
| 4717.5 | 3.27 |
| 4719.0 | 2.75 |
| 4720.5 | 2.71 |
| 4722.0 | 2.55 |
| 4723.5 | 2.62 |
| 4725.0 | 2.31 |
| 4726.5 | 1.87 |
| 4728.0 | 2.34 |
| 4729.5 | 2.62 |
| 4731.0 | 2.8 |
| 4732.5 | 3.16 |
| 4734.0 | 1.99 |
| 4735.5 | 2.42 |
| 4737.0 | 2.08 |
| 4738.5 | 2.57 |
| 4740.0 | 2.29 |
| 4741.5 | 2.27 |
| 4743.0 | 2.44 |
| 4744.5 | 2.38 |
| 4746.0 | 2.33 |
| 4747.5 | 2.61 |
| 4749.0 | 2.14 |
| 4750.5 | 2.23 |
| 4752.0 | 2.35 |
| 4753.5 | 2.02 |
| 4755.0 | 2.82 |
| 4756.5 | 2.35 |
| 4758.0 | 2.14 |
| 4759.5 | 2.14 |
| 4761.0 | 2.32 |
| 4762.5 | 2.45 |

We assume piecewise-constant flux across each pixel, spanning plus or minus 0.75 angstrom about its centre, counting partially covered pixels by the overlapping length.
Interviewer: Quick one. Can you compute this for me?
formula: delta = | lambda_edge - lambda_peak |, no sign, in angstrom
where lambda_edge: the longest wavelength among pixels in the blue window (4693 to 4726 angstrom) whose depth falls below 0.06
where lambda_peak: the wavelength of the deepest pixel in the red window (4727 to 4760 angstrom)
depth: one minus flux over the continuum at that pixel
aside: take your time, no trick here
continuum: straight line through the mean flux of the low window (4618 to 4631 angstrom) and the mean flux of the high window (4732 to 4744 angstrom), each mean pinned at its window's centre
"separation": 9.0 angstrom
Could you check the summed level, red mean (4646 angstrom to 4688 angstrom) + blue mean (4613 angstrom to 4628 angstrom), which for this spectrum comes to 4.75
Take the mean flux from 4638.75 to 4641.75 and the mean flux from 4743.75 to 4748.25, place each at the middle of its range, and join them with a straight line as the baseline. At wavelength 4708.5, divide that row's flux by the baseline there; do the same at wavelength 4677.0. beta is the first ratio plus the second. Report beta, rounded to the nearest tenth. 2.2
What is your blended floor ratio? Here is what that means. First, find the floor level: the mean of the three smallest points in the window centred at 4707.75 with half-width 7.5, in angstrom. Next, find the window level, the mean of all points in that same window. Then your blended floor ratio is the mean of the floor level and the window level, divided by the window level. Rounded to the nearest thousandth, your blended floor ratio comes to 0.932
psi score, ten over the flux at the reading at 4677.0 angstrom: 3.89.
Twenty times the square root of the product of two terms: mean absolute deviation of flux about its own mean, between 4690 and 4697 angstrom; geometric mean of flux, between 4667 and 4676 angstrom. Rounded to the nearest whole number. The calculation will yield 12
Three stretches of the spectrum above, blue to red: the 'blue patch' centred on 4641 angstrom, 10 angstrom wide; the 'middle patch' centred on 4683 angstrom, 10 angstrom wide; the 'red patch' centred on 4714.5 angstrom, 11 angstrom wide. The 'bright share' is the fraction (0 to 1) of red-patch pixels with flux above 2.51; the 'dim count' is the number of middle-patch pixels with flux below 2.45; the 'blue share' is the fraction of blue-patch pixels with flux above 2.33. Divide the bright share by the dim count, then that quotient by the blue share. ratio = 0.30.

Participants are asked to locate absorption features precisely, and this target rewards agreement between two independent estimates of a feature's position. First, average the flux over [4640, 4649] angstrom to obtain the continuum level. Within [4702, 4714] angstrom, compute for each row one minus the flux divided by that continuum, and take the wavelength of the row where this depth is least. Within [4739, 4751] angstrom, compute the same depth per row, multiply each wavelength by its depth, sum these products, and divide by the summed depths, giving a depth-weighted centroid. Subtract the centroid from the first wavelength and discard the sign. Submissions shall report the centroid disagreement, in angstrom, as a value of 41.0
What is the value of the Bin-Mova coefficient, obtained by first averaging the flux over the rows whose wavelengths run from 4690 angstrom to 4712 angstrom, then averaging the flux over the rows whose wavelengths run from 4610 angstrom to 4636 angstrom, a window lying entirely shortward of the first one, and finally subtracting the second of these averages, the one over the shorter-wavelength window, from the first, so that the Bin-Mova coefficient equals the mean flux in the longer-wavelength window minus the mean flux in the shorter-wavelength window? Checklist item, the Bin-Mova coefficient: -0.26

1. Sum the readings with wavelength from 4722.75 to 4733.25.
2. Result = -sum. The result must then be -17.7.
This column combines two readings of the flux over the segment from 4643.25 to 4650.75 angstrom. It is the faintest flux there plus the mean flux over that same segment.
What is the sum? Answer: 3.9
